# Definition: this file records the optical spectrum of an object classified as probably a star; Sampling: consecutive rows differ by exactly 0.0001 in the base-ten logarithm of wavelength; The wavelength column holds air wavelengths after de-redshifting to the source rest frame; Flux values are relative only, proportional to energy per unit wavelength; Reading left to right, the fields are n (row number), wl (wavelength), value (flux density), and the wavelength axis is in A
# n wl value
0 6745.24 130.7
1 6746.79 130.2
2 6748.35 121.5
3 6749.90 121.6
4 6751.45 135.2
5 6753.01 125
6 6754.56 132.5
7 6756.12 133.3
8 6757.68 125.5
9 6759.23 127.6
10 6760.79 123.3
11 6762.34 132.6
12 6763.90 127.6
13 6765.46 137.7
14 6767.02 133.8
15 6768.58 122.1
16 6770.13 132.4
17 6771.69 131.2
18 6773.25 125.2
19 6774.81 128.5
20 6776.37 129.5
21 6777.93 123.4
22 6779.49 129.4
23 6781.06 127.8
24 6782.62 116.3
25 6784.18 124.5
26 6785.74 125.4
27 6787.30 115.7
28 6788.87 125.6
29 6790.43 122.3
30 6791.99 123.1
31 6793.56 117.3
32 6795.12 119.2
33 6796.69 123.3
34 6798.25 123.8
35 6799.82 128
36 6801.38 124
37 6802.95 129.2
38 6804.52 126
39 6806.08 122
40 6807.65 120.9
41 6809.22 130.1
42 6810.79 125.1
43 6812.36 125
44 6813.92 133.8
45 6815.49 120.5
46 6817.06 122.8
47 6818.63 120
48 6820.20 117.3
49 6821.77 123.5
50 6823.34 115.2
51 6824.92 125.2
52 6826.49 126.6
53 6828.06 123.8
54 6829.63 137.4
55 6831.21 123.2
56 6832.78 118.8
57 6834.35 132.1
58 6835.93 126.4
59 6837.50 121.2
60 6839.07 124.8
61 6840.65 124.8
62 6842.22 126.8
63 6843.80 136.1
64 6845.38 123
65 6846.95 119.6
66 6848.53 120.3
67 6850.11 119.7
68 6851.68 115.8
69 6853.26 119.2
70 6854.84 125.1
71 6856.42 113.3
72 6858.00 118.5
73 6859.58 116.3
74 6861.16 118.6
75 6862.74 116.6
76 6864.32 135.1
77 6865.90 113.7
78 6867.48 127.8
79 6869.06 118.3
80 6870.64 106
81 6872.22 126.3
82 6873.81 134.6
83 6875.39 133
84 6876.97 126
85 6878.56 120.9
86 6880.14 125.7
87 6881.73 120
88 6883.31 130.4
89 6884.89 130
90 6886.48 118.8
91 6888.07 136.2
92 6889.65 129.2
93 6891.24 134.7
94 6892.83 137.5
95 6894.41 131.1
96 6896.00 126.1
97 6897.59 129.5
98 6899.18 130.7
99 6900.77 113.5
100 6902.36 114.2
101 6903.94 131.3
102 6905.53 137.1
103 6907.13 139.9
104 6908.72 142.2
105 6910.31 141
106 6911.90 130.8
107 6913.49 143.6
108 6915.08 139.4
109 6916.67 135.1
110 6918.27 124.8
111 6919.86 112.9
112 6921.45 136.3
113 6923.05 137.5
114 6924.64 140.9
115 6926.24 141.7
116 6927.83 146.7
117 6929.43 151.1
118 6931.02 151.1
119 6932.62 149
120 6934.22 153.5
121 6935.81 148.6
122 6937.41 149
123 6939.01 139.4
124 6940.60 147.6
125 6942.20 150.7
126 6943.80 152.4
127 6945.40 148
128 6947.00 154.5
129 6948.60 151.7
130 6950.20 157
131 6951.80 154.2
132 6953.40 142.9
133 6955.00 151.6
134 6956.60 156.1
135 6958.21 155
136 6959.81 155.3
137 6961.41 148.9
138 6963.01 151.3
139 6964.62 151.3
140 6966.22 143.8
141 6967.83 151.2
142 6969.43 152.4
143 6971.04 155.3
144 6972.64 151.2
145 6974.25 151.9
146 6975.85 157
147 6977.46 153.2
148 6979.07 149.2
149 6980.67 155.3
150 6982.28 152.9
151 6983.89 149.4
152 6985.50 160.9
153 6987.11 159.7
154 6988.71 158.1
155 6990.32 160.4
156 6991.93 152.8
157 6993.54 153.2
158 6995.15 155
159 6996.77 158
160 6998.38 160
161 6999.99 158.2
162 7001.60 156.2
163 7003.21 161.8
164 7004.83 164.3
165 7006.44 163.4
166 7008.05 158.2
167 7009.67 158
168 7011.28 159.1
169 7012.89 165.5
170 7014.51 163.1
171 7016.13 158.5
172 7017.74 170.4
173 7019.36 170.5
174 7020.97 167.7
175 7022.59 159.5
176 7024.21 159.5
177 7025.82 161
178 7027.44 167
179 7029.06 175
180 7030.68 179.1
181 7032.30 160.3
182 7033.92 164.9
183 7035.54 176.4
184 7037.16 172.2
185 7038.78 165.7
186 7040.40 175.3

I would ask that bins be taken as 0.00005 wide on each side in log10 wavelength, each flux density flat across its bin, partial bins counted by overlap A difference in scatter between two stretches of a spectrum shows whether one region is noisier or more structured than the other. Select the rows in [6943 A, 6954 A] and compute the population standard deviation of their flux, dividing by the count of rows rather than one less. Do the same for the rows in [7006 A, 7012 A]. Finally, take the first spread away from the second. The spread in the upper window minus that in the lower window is -2.2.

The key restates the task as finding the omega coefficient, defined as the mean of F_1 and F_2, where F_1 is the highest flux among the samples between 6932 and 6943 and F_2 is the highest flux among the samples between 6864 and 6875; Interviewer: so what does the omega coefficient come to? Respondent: 144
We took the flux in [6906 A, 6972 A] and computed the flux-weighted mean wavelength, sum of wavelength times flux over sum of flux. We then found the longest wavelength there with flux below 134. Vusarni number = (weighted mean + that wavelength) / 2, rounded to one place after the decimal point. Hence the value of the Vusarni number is 6929.8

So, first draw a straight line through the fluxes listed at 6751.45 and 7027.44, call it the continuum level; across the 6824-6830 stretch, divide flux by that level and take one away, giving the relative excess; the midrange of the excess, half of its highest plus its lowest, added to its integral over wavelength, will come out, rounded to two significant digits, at -0.78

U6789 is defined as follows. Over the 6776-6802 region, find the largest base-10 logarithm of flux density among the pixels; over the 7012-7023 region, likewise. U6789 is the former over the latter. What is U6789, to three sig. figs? 0.946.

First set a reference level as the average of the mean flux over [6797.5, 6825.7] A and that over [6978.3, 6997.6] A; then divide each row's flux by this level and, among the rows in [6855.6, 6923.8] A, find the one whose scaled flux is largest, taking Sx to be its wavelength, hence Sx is 6913.49 A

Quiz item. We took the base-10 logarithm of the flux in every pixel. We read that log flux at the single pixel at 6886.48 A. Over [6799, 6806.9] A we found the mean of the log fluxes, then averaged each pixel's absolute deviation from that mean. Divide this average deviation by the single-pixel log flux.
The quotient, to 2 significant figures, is 0.0038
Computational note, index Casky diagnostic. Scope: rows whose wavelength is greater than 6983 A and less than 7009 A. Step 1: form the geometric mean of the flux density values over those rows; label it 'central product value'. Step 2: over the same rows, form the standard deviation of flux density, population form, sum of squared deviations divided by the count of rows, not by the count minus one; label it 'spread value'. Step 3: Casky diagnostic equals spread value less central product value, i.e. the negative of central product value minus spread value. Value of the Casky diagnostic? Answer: -154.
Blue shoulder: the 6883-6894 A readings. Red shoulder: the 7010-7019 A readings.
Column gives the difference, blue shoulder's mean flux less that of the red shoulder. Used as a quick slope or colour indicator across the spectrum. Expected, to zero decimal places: -32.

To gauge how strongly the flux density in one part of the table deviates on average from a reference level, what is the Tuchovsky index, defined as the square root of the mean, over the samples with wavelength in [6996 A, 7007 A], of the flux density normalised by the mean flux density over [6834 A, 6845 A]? 1.12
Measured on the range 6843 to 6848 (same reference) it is 1.00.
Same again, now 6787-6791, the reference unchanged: 0.98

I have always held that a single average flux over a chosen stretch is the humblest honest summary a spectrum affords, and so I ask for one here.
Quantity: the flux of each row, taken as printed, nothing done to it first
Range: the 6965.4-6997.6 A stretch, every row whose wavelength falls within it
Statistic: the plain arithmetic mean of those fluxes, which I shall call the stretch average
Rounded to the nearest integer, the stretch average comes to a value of 154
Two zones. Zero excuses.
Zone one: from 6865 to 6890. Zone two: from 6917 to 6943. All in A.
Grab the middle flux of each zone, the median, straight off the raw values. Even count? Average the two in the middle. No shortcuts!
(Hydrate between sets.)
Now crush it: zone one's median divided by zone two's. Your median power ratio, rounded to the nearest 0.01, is 0.86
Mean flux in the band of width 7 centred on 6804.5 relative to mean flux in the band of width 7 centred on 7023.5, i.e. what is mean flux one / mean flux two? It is 0.77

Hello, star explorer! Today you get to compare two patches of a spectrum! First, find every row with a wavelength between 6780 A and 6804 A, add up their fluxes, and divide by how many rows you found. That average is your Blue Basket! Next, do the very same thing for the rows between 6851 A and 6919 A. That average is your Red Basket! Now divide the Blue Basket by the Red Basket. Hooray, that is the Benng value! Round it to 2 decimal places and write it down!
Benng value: 0.97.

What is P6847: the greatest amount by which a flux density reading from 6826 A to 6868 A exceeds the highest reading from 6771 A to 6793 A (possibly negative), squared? 38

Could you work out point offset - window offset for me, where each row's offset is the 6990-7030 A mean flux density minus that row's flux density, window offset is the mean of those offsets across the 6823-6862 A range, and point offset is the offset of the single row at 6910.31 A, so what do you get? -18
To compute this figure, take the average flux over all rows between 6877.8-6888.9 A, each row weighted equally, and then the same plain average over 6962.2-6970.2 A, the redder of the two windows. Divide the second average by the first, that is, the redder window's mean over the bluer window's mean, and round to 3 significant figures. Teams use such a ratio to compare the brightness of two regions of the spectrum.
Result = 1.19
